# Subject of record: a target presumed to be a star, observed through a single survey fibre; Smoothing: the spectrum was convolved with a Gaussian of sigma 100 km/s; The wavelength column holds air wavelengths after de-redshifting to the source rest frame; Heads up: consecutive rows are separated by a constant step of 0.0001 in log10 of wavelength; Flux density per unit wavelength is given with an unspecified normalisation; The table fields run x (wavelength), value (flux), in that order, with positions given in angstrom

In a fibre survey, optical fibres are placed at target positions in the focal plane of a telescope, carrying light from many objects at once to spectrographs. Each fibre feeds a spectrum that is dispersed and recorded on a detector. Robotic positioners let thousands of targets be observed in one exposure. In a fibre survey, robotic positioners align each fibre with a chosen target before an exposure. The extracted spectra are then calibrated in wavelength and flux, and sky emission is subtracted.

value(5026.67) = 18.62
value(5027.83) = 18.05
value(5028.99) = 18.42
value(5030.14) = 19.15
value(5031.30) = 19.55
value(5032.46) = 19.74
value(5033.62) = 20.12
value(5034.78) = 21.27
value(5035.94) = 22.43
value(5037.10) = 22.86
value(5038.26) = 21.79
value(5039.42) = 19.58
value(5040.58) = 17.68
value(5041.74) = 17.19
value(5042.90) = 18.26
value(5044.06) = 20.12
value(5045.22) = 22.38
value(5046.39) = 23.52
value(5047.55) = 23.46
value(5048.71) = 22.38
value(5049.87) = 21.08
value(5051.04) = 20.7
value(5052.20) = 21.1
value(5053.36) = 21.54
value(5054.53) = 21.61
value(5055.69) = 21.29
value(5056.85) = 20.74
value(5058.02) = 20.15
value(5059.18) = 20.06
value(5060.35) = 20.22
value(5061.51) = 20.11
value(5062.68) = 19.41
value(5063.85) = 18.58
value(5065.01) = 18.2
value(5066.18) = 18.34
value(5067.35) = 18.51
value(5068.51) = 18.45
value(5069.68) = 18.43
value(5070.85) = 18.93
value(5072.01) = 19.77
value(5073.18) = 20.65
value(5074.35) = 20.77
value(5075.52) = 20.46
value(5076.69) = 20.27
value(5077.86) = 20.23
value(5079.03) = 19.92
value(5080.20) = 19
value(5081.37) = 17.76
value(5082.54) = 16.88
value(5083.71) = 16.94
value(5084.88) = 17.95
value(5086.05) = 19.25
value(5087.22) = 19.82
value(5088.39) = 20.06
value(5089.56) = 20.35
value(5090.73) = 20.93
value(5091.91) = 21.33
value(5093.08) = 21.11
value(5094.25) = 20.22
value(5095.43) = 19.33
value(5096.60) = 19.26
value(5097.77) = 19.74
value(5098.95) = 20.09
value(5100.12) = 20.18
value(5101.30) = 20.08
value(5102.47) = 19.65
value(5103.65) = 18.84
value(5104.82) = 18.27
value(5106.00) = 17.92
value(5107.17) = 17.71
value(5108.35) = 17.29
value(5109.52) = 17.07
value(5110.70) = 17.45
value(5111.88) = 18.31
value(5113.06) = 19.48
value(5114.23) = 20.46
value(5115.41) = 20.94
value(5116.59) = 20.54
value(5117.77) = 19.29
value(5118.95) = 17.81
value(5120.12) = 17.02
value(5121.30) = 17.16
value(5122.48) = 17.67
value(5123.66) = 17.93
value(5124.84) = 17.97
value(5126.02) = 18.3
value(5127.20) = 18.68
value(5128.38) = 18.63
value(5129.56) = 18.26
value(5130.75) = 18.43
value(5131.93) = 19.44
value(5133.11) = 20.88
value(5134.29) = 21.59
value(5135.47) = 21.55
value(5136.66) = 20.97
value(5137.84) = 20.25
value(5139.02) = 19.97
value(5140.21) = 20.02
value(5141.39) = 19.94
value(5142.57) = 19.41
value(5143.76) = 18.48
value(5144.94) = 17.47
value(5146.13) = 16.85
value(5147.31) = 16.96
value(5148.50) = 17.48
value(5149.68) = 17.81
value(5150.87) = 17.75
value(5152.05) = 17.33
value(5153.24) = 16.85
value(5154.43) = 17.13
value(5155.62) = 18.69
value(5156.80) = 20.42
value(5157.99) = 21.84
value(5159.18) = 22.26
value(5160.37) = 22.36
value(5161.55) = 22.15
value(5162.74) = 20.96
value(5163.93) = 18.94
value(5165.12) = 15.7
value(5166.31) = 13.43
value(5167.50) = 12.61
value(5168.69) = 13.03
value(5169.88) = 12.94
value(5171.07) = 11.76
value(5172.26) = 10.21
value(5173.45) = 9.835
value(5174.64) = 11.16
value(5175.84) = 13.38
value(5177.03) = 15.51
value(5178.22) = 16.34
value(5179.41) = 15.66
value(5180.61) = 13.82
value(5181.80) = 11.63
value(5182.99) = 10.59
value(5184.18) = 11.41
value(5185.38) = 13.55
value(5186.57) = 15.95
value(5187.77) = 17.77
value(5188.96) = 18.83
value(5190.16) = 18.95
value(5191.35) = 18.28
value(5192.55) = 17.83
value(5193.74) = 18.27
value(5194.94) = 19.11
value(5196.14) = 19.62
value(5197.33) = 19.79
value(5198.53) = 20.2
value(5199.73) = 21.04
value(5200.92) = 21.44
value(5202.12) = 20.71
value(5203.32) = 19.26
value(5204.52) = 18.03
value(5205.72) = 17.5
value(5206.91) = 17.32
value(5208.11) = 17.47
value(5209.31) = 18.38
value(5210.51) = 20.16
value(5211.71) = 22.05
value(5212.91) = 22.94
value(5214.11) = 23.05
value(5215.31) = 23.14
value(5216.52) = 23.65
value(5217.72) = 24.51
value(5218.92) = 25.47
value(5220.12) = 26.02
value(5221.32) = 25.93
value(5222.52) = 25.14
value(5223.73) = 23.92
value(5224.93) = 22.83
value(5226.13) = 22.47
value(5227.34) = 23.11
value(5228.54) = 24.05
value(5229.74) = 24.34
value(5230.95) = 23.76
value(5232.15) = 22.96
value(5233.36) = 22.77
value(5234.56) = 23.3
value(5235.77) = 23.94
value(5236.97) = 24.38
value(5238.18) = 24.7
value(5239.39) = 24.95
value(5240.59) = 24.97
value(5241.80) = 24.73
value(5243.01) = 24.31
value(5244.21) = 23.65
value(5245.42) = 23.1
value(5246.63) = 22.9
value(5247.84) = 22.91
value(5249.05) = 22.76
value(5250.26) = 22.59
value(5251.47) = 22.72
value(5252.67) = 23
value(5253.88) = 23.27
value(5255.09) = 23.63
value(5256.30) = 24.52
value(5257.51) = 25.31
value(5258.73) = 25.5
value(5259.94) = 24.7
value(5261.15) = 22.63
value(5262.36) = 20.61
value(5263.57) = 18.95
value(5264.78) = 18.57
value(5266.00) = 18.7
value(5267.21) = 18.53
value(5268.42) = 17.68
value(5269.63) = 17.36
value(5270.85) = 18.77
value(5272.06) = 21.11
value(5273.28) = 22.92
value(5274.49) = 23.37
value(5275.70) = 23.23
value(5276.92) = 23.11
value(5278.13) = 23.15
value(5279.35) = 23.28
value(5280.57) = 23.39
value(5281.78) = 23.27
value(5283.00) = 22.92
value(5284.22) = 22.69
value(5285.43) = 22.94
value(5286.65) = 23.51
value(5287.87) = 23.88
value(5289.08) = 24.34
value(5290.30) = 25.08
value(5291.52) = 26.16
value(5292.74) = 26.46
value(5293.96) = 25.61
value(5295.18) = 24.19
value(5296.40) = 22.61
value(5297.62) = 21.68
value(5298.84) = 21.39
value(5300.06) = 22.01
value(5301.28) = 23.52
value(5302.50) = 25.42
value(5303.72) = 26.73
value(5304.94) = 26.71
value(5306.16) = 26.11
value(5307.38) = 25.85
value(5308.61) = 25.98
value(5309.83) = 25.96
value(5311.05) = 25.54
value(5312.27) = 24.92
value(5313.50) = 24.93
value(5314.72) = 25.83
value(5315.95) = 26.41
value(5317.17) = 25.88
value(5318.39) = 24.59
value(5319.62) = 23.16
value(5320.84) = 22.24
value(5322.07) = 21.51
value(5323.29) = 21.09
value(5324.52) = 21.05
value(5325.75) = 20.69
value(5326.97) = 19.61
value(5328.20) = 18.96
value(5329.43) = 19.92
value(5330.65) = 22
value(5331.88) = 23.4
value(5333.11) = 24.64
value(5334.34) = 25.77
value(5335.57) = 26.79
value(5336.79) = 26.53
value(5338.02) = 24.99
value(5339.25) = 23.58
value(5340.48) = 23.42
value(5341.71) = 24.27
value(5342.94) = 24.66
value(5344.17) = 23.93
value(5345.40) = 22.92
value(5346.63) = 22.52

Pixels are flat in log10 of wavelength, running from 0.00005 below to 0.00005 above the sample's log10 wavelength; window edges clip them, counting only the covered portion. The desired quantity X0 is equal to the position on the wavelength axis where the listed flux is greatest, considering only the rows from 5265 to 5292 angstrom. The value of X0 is 5291.52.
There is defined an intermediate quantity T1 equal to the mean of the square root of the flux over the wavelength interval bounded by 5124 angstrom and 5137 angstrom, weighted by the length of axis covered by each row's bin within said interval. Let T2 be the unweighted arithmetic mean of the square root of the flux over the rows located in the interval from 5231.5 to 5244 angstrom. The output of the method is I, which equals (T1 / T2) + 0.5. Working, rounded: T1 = 4.41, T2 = 4.91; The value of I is 1.40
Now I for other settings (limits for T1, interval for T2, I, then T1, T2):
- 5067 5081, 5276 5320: 1.40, 4.43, 4.94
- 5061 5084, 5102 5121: 1.51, 4.37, 4.31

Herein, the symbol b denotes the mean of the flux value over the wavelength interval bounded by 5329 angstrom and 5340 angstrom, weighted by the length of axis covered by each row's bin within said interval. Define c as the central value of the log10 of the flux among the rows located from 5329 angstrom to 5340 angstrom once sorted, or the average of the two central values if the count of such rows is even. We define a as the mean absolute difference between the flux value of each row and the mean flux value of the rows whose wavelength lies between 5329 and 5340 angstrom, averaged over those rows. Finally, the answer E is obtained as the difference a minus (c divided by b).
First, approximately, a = 1.7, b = 24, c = 1.39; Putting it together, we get 1.68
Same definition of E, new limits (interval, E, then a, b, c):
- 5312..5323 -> 1.33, 1.4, 24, 1.40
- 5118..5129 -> 0.37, 0.4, 18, 1.25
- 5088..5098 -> 0.53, 0.6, 20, 1.31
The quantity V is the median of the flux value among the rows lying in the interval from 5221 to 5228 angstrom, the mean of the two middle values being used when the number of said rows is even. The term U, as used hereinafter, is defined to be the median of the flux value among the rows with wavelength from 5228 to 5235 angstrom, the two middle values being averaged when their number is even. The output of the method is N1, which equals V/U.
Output 1.0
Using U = 24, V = 24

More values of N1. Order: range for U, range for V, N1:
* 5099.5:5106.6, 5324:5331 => 1.1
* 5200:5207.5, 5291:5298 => 1.3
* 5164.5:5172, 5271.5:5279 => 1.8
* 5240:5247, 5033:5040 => 0.9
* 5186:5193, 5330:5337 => 1.4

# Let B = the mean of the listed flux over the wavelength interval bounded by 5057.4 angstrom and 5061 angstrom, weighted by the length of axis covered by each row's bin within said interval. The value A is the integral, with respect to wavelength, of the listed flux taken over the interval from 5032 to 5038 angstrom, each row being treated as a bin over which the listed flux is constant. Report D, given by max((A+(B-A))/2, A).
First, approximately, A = 128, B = 20.1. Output 128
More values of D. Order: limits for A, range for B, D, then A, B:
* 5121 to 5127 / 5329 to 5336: 107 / 107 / 23.8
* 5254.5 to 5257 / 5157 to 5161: 60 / 60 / 22.0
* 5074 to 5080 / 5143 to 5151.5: 121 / 121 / 17.6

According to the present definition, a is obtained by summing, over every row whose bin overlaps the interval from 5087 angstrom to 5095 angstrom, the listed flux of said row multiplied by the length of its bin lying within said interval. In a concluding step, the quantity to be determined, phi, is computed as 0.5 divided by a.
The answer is 0.0030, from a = 164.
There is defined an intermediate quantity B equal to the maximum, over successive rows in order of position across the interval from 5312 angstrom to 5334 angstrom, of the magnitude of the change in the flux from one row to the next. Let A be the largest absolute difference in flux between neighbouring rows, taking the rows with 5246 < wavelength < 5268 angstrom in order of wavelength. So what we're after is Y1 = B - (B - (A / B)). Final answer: 1.0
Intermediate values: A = 2.1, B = 2.08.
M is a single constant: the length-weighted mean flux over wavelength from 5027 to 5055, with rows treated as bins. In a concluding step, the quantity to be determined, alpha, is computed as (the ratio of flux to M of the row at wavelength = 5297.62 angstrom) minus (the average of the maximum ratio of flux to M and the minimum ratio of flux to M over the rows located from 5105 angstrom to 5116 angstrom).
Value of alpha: 0.13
